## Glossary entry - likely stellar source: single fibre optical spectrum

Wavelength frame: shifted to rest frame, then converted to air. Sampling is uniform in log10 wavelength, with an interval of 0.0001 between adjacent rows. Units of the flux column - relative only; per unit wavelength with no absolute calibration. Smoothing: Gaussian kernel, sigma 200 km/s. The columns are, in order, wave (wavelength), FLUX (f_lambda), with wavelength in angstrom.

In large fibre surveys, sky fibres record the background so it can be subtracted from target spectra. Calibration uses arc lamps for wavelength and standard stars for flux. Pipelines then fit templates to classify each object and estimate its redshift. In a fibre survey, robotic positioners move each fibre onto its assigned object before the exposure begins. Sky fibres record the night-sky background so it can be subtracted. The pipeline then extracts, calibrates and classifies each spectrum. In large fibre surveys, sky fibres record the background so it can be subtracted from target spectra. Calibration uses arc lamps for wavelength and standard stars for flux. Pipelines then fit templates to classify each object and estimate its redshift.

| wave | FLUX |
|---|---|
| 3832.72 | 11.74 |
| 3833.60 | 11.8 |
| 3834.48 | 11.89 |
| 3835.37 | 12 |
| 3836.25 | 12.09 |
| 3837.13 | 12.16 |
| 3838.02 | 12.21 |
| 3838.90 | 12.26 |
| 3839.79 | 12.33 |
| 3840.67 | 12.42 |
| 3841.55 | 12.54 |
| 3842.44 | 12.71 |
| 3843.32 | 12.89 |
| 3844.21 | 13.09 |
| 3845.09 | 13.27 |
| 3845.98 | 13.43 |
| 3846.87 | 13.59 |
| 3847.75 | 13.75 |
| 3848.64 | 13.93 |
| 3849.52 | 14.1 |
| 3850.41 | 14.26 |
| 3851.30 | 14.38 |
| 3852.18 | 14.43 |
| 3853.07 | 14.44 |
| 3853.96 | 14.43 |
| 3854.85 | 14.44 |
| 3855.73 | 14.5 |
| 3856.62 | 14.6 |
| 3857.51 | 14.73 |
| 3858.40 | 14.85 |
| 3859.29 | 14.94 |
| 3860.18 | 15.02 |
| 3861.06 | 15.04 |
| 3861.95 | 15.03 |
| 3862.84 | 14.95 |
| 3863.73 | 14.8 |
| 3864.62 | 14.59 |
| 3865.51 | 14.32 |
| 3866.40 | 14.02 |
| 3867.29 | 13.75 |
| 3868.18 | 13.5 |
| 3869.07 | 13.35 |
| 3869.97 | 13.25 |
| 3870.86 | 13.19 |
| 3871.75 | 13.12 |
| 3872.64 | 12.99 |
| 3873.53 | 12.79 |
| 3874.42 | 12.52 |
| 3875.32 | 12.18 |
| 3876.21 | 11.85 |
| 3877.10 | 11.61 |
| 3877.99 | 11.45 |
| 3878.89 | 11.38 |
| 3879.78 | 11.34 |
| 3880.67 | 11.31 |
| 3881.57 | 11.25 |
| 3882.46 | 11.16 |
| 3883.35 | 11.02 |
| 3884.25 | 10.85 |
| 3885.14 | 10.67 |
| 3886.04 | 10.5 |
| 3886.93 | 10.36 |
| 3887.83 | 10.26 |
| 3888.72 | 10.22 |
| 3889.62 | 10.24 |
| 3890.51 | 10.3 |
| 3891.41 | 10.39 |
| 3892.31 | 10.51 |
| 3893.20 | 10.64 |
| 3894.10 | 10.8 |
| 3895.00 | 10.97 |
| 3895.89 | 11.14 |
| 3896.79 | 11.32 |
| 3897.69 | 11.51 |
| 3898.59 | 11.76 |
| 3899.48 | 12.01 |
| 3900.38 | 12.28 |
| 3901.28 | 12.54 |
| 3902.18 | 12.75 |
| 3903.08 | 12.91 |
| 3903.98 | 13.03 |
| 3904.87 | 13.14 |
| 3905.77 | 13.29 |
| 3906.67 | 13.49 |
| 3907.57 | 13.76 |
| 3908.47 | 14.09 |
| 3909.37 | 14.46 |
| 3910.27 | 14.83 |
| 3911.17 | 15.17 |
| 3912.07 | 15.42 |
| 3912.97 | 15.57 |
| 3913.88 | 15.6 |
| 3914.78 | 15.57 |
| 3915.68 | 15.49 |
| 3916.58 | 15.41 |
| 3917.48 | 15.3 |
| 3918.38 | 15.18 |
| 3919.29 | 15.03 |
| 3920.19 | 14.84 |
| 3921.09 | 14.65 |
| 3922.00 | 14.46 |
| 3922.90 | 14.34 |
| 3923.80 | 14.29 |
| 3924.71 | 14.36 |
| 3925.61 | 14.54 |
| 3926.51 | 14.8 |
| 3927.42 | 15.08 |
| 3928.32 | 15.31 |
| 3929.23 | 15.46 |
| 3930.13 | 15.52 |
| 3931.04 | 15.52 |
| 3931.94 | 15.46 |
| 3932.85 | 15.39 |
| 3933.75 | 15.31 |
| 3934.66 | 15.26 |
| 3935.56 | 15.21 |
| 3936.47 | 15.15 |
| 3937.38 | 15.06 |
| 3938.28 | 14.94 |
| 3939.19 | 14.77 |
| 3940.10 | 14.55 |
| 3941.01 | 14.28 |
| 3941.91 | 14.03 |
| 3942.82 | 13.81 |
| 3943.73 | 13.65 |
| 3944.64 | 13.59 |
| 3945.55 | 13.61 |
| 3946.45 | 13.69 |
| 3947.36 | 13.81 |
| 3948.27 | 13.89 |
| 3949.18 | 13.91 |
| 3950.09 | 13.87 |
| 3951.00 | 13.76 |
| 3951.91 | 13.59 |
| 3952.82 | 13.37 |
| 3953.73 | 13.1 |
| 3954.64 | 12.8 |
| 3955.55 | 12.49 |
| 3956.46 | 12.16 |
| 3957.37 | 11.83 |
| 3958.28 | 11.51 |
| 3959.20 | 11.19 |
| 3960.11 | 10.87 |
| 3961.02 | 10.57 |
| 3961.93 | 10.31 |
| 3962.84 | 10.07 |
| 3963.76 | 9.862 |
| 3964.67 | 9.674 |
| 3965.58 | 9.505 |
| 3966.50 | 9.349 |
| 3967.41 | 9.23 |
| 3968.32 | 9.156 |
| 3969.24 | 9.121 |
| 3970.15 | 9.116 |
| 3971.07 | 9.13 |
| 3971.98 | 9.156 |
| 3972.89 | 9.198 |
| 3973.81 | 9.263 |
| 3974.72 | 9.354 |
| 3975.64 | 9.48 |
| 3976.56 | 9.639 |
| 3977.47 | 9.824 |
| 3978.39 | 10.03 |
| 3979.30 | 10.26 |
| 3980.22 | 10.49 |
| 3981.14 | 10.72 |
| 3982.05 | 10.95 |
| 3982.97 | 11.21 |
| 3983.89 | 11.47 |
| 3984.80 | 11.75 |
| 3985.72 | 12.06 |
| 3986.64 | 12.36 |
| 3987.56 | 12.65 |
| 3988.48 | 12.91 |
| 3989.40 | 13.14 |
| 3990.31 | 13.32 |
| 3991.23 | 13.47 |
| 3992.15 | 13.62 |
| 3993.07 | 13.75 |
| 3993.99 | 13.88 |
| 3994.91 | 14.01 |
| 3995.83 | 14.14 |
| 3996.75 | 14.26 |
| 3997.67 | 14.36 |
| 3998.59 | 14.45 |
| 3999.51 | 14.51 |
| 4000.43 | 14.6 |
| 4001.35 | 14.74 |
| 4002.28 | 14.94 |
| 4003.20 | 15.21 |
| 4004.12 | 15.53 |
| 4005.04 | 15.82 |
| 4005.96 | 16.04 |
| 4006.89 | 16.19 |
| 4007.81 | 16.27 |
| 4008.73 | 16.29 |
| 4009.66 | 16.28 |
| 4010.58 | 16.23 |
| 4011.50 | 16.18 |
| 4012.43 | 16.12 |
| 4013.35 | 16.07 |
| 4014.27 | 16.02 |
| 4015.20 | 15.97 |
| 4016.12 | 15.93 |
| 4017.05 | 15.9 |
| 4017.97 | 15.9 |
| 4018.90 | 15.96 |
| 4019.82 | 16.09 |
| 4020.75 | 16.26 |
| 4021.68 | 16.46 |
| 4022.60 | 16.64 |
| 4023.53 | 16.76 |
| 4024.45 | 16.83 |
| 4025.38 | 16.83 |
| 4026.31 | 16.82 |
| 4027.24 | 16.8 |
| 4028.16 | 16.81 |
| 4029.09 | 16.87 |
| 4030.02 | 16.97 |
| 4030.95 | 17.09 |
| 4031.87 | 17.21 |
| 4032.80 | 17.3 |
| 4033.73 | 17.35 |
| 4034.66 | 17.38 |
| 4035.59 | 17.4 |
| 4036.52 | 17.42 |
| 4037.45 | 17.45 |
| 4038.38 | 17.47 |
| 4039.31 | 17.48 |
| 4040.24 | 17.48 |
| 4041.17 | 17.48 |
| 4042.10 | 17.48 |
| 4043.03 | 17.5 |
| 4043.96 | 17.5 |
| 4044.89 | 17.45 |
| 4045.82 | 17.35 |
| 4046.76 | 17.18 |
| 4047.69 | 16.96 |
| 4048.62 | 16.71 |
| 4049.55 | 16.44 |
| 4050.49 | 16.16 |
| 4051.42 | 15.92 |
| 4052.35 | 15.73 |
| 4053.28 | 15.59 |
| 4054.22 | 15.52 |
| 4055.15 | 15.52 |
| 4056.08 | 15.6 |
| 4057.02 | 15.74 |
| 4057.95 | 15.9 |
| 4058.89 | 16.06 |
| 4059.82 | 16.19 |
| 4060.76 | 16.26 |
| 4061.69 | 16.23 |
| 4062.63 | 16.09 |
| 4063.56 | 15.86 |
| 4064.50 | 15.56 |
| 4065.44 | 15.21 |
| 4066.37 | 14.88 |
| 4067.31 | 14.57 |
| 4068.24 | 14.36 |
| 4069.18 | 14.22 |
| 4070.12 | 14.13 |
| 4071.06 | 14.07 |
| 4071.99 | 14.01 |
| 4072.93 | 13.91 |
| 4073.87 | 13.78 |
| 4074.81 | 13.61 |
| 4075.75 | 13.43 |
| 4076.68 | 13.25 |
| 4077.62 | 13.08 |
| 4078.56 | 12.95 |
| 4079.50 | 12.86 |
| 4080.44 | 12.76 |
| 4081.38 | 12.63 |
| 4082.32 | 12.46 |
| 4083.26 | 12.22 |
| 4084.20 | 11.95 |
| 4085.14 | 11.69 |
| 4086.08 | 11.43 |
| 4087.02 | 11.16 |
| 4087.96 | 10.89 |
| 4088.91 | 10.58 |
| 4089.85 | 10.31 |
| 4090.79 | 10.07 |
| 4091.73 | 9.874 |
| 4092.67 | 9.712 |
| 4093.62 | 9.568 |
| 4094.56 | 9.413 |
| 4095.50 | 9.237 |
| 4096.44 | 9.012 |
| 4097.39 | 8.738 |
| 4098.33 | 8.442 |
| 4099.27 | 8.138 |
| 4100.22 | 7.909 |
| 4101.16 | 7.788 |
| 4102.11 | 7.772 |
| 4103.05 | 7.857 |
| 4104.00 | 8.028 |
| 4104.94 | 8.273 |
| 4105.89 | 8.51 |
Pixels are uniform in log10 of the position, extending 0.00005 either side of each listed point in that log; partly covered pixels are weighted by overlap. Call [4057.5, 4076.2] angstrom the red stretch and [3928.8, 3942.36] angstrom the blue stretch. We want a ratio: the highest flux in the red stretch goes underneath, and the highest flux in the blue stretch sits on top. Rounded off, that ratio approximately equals 1.0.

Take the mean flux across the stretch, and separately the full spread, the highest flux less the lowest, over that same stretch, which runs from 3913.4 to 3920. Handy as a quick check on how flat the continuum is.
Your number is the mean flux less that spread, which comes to 15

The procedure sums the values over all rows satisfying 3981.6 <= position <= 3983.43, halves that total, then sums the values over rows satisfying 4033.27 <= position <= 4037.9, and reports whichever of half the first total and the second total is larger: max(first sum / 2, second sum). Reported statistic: 87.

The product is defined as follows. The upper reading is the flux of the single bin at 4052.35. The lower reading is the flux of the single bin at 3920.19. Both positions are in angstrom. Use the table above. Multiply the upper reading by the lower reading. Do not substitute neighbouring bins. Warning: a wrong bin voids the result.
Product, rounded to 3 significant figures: 233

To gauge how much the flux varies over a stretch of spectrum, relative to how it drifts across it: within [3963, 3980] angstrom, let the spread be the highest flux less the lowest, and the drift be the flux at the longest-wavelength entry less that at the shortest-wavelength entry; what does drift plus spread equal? 1.5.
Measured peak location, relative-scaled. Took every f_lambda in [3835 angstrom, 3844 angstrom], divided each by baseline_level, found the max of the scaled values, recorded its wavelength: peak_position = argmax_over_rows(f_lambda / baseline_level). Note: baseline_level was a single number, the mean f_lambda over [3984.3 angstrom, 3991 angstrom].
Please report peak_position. 3843.32 angstrom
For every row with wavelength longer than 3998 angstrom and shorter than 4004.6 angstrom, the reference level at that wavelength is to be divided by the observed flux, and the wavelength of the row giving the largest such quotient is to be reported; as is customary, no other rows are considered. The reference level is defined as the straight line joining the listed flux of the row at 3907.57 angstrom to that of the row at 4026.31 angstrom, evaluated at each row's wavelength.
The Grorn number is 3998.59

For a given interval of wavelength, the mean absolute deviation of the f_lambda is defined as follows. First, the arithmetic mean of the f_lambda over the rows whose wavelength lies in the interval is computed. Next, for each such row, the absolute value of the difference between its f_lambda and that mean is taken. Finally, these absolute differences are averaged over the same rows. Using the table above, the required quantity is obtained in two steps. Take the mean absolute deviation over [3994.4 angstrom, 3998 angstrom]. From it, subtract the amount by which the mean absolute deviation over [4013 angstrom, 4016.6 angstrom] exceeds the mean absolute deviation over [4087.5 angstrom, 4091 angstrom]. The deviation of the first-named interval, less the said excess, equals 0.3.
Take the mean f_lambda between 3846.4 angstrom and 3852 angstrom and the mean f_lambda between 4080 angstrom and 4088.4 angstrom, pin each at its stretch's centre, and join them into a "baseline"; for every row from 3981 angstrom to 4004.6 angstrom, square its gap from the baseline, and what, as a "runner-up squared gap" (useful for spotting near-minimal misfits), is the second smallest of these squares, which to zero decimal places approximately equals 0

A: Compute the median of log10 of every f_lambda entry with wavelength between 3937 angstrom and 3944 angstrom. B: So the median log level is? 1.16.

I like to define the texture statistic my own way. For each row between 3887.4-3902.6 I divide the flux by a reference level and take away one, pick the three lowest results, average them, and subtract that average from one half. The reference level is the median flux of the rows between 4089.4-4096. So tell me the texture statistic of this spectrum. 0.45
